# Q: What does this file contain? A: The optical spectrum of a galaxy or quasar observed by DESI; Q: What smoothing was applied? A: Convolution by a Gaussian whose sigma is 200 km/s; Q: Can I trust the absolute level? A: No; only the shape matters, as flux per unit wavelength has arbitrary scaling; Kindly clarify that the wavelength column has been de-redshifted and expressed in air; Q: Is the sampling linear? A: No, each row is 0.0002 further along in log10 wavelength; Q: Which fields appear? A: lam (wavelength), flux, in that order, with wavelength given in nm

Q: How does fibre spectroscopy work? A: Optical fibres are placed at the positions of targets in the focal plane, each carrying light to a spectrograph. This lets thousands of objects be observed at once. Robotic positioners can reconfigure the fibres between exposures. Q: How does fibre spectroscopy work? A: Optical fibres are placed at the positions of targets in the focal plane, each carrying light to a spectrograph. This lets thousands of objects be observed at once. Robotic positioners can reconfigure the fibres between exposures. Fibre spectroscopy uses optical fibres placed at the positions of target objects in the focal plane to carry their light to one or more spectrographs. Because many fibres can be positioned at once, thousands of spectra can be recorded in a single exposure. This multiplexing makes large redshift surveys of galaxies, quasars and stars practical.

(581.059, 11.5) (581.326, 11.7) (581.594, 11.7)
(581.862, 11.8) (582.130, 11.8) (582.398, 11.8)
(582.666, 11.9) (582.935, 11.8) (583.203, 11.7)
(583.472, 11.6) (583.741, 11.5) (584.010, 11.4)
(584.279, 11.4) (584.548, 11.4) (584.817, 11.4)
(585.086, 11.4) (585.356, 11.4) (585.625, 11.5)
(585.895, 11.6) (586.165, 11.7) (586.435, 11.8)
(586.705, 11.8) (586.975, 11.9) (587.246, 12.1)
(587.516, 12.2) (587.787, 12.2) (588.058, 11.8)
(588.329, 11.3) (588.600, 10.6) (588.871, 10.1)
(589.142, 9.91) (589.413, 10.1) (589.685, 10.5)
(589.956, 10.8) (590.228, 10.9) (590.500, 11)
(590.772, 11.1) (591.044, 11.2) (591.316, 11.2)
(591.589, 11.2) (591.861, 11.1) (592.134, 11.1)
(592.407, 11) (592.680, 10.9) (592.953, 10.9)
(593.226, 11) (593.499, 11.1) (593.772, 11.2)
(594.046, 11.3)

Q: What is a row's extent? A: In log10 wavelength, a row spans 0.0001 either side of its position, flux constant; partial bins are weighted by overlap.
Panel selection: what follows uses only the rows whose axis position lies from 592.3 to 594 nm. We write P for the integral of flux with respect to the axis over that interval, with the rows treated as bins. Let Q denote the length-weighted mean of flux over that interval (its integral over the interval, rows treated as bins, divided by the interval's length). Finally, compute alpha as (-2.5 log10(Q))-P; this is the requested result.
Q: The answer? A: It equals -21.4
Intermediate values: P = 18.8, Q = 11.0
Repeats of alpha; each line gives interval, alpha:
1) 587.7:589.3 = -20.1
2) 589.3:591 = -20.9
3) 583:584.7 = -22.2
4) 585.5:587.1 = -21.4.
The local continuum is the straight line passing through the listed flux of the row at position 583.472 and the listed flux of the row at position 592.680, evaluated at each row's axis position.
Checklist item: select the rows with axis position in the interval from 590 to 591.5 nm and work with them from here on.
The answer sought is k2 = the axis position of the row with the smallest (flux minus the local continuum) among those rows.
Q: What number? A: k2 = 590.228 nm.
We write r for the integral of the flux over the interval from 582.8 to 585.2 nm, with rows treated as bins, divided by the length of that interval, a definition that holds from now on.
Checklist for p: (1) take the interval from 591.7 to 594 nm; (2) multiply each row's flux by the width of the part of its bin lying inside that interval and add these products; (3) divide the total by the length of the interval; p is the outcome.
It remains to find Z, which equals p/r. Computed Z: 0.96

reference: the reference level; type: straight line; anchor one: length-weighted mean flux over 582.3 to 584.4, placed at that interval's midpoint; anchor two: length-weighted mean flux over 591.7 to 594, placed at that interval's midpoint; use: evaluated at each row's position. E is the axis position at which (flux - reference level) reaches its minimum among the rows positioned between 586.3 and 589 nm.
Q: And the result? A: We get 588.871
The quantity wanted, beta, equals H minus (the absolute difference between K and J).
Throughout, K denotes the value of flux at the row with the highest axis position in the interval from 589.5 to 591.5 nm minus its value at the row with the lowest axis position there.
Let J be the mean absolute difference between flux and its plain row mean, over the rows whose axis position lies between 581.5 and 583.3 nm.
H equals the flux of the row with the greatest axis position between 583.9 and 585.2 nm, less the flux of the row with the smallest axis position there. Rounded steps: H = 0.00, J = 0.05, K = 0.70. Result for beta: -0.65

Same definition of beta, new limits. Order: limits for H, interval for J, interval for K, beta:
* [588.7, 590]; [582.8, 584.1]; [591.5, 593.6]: 0.48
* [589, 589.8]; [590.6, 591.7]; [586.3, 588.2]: 0.55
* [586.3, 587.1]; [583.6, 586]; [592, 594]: 0.06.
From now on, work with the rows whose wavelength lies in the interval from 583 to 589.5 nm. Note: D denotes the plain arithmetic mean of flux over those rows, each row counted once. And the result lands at 11.4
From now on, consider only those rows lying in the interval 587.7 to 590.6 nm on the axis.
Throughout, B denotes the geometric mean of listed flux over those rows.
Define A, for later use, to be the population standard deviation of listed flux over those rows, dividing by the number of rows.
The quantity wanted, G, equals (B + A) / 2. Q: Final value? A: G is 5.75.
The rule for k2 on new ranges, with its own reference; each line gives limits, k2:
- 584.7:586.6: 584.817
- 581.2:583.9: 583.741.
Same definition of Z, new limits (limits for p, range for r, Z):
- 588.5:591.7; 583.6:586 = 0.94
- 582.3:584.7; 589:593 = 1.07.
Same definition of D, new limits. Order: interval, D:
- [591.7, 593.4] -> 11.0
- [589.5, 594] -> 11.0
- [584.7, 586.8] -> 11.6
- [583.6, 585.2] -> 11.4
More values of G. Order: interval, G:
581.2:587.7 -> 5.95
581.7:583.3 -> 5.93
